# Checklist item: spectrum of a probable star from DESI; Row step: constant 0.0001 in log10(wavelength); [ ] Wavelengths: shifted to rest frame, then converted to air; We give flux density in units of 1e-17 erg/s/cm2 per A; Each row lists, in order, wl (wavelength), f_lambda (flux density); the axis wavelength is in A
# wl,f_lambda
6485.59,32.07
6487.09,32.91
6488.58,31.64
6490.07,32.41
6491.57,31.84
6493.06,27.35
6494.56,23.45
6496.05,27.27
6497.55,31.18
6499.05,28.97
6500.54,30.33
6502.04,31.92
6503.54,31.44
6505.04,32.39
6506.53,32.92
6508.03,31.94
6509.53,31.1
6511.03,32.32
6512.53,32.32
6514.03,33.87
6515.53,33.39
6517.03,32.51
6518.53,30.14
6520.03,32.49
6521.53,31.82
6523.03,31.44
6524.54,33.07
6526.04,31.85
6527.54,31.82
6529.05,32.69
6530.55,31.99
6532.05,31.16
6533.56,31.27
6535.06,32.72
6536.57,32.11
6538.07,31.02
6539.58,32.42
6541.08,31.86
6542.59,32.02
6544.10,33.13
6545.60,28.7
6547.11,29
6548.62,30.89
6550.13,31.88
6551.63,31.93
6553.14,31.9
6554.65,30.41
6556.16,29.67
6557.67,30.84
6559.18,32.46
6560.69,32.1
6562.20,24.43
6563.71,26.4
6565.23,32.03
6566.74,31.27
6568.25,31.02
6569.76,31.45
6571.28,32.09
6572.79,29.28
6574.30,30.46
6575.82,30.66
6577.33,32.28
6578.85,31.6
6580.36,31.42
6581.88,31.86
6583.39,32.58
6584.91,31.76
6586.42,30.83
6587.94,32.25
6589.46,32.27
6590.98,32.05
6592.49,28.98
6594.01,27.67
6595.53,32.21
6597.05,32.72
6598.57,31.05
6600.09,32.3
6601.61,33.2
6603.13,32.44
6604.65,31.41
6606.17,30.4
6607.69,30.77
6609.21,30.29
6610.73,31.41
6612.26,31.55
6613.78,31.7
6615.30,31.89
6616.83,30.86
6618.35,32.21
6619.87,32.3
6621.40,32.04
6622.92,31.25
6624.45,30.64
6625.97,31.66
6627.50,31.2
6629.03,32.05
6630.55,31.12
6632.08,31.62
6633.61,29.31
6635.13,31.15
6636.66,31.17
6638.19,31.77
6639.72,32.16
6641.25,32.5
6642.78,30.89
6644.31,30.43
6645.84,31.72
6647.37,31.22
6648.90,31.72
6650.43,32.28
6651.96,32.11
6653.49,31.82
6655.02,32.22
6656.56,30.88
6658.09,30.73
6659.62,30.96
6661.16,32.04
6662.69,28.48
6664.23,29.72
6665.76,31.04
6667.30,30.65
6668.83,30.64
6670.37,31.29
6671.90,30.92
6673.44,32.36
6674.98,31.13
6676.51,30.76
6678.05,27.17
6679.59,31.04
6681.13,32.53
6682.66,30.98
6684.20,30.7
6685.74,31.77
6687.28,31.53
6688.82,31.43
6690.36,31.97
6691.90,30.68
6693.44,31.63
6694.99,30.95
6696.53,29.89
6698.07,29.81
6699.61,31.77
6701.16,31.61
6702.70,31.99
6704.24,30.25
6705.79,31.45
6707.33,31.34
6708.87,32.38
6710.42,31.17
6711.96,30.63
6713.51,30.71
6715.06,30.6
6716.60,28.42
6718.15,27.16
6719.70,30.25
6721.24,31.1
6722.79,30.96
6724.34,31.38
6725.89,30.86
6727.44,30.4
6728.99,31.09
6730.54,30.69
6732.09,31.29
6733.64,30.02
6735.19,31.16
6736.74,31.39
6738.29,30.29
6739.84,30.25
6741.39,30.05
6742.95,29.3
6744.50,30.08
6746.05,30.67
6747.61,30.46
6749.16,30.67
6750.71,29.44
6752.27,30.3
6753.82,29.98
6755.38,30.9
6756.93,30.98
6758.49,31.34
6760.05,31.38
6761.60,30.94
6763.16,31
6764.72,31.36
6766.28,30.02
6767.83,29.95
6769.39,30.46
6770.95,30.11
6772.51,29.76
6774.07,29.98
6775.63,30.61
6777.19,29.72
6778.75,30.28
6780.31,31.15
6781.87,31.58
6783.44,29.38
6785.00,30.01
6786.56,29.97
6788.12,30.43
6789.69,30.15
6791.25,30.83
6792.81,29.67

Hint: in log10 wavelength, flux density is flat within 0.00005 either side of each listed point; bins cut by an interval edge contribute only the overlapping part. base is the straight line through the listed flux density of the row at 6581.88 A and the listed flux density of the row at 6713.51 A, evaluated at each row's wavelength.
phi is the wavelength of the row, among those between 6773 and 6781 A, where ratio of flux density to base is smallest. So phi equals 6777.19 A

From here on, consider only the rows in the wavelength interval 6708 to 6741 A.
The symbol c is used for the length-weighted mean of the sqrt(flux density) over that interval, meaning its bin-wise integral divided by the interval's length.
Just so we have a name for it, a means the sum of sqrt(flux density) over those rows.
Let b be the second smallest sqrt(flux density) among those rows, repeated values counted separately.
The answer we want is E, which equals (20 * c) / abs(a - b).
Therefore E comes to 0.9983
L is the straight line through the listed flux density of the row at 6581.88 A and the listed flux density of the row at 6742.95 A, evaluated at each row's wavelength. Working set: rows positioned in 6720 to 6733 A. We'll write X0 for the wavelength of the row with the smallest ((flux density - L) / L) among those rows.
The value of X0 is 6727.44 A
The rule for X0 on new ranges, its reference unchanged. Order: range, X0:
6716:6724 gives 6718.15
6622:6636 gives 6633.61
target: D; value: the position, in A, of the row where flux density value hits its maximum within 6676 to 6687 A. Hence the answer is 6681.13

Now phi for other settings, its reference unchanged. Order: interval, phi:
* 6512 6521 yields 6518.53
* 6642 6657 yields 6644.31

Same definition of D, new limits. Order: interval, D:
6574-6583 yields 6577.33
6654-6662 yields 6655.02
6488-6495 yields 6490.07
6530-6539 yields 6535.06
